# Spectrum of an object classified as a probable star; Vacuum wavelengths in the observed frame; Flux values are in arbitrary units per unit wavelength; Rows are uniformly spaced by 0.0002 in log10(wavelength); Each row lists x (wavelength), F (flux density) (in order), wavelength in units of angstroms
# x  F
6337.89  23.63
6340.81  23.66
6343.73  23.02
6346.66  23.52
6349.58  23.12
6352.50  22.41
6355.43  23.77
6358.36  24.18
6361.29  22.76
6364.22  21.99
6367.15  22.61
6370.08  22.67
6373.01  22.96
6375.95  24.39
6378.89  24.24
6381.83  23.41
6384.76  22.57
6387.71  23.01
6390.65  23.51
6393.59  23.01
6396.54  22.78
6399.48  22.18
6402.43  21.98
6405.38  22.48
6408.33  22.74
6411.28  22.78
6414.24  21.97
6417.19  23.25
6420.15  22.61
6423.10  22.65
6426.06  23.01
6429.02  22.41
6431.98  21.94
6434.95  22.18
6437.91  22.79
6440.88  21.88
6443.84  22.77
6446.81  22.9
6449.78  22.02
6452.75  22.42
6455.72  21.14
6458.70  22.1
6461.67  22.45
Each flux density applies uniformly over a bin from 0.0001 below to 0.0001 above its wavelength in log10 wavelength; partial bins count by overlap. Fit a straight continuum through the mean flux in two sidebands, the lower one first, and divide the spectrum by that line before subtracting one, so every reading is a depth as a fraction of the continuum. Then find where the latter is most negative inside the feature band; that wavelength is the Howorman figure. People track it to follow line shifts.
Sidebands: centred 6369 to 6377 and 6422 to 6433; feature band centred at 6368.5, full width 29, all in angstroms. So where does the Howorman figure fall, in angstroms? 6364.22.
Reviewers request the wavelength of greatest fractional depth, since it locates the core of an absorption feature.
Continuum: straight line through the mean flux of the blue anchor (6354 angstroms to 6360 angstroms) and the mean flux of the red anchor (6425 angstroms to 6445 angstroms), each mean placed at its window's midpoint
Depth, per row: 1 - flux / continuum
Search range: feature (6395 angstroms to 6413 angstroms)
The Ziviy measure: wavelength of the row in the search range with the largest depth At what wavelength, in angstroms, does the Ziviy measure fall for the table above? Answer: 6402.43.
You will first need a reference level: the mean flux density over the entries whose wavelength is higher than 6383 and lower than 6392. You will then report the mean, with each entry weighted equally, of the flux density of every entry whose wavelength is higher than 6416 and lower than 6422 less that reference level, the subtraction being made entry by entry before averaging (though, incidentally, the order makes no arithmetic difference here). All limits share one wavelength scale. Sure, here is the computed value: -0.1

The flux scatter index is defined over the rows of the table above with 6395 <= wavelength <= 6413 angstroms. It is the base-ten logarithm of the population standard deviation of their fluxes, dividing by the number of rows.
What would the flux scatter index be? -0.50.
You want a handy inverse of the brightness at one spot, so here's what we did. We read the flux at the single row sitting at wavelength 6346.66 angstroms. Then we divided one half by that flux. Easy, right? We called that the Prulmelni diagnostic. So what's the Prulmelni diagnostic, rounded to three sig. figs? 0.0213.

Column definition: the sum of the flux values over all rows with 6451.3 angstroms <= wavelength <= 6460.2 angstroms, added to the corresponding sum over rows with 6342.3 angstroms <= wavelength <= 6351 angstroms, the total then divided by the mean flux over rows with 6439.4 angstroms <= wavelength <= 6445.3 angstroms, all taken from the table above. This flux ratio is 6.1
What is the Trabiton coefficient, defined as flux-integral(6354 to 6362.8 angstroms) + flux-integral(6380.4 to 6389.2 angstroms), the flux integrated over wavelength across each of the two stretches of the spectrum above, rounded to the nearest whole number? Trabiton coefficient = 410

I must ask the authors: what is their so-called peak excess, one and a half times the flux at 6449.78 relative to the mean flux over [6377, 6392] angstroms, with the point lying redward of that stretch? 1.41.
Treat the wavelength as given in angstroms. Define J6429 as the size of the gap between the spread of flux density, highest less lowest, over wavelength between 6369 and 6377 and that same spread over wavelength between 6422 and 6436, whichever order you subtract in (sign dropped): 0.65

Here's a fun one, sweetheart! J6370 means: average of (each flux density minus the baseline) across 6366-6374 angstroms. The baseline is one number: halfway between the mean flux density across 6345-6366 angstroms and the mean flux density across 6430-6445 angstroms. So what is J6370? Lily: 0.04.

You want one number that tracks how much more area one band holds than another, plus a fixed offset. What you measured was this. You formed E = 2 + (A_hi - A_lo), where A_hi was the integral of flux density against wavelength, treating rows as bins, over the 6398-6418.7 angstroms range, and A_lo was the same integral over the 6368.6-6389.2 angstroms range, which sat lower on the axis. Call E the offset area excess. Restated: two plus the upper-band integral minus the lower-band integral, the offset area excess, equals -13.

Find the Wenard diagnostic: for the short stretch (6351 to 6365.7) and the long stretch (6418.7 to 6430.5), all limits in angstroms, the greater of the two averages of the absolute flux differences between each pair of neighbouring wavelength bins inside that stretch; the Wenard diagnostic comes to 1.0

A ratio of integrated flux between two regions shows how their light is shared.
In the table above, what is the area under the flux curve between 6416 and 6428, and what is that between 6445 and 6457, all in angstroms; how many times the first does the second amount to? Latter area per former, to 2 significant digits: 0.97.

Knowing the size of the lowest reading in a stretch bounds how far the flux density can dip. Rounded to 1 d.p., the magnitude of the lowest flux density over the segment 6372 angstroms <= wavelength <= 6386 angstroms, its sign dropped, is 22.6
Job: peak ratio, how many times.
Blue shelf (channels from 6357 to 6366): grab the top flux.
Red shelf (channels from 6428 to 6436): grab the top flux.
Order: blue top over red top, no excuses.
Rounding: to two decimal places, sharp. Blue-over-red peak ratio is 1.08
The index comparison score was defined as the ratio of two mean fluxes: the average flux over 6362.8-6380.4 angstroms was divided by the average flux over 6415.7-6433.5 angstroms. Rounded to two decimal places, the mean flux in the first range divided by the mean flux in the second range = 1.02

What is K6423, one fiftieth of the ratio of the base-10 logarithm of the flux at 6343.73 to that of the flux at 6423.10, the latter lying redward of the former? 0.0201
